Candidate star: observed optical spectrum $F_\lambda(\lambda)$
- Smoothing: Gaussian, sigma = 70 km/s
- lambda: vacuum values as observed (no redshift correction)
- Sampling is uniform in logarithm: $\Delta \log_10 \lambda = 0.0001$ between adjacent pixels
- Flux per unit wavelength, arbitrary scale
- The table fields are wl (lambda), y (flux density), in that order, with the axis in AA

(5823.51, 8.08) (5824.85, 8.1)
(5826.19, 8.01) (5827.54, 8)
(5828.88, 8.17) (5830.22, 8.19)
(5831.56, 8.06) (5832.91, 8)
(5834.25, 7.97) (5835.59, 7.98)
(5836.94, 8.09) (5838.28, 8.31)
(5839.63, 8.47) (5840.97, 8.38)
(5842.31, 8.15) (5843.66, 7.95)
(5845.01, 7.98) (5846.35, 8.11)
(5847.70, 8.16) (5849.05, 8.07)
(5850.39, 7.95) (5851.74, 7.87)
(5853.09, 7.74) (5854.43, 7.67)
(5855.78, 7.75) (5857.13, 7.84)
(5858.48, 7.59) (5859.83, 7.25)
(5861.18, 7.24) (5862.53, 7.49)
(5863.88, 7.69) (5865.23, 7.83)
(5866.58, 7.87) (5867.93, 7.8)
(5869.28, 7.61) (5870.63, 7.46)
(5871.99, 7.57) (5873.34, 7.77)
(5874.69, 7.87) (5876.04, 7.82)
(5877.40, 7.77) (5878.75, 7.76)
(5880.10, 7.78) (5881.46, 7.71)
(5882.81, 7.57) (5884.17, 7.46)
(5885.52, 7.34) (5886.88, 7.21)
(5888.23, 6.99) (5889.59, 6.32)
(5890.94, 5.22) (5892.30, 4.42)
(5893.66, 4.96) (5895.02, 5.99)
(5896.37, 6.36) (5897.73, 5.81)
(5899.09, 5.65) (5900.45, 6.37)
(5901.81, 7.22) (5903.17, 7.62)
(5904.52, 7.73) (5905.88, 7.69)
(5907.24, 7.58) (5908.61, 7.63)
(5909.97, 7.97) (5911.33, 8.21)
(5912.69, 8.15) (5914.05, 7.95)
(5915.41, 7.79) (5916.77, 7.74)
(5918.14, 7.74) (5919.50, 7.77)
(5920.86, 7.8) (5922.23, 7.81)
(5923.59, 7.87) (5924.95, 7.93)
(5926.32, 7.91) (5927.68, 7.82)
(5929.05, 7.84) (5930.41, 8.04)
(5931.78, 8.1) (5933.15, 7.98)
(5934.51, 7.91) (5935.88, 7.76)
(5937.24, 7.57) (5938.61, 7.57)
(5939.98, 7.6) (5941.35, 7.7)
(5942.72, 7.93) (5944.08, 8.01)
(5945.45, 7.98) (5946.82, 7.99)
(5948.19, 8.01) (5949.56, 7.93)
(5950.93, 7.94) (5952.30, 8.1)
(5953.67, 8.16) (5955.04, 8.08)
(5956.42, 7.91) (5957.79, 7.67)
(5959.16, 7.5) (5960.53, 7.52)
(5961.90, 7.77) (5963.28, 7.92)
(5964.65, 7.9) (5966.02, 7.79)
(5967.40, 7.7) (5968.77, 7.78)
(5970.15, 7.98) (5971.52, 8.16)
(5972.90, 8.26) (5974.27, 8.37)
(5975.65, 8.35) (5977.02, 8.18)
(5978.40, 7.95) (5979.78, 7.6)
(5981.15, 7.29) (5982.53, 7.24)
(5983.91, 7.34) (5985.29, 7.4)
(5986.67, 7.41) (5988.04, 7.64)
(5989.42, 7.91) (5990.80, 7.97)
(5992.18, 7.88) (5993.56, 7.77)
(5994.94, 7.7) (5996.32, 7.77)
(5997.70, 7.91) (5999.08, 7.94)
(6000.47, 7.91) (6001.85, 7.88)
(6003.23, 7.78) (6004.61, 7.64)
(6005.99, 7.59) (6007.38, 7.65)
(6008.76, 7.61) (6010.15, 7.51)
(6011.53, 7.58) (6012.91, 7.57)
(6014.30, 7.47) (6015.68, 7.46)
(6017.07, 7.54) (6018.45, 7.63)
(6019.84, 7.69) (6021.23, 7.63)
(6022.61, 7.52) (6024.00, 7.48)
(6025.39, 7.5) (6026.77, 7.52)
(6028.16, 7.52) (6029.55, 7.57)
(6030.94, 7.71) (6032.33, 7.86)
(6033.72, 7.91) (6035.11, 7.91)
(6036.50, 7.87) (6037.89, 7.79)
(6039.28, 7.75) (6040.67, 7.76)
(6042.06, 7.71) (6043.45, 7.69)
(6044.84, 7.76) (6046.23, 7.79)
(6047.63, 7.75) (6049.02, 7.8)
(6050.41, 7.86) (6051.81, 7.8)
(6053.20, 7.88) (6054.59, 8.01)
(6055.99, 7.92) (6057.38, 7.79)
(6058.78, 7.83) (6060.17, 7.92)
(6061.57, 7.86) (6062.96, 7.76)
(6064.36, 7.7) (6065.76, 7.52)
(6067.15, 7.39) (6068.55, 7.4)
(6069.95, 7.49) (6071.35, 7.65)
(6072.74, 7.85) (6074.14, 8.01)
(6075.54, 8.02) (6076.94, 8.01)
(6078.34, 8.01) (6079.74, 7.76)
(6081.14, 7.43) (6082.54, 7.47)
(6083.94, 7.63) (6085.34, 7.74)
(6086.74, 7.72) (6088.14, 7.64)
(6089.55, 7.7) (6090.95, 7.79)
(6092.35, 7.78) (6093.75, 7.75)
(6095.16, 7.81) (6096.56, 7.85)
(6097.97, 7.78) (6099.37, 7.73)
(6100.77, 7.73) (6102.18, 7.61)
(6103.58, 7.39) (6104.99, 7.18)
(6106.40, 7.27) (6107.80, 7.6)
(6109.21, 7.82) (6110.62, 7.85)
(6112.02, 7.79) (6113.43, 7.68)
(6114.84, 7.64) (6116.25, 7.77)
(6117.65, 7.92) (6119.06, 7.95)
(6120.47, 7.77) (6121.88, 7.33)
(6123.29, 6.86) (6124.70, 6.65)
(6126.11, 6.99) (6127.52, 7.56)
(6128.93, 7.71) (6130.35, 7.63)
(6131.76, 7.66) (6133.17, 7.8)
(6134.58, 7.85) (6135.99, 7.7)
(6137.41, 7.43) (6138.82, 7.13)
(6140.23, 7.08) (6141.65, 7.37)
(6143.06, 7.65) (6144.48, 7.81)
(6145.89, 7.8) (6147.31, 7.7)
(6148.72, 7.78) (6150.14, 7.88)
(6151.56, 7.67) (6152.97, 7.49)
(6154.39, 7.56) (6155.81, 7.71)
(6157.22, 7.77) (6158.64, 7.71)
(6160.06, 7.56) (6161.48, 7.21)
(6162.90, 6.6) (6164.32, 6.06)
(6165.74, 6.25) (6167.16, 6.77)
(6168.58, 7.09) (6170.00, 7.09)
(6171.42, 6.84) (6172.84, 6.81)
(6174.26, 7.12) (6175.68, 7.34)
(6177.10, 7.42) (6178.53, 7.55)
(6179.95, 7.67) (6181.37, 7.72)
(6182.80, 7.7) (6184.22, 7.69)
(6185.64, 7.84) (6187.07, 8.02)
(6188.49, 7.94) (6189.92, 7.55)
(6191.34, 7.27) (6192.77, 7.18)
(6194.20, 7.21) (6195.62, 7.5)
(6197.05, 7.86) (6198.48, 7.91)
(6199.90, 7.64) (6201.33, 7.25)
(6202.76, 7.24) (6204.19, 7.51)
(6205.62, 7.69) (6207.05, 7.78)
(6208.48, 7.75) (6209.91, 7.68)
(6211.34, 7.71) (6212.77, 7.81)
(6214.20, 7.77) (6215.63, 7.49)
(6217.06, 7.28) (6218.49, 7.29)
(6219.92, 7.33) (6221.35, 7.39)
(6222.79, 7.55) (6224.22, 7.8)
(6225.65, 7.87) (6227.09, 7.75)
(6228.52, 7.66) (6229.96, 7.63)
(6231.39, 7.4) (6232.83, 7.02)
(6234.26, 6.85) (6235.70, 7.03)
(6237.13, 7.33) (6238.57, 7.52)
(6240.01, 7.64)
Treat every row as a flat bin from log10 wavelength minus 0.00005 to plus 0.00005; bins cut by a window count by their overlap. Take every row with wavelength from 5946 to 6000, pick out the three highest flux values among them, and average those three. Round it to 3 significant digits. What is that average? 8.33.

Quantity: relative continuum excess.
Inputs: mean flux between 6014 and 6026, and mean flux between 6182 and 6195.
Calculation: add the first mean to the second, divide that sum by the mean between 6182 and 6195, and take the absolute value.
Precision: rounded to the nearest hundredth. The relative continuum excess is 1.99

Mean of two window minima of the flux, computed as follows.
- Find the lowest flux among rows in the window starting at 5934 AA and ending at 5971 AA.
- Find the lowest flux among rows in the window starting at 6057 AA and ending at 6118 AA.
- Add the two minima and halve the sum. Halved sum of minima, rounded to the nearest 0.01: 7.34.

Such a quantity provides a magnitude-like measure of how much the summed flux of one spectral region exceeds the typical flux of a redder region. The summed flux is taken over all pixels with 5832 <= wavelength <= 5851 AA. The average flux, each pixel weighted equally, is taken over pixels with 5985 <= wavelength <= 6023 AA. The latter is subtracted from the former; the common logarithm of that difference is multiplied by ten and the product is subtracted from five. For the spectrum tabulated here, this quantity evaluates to -15.2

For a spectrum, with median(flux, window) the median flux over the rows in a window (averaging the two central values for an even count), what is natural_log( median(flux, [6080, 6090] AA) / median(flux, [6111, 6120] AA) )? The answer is -0.018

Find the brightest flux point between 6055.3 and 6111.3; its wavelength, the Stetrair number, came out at 6075.54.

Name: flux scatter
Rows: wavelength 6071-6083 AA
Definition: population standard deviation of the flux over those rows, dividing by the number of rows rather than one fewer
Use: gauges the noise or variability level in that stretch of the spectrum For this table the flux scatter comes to 0.22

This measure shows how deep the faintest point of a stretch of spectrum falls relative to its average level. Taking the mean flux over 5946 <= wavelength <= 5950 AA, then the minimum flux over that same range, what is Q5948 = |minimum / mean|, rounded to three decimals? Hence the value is 0.994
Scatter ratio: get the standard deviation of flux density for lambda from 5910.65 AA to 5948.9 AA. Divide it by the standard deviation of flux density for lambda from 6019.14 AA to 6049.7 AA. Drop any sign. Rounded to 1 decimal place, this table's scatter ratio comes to 1.2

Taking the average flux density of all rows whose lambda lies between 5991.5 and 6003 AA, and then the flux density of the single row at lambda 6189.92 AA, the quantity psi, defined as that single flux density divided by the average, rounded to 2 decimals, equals 0.96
